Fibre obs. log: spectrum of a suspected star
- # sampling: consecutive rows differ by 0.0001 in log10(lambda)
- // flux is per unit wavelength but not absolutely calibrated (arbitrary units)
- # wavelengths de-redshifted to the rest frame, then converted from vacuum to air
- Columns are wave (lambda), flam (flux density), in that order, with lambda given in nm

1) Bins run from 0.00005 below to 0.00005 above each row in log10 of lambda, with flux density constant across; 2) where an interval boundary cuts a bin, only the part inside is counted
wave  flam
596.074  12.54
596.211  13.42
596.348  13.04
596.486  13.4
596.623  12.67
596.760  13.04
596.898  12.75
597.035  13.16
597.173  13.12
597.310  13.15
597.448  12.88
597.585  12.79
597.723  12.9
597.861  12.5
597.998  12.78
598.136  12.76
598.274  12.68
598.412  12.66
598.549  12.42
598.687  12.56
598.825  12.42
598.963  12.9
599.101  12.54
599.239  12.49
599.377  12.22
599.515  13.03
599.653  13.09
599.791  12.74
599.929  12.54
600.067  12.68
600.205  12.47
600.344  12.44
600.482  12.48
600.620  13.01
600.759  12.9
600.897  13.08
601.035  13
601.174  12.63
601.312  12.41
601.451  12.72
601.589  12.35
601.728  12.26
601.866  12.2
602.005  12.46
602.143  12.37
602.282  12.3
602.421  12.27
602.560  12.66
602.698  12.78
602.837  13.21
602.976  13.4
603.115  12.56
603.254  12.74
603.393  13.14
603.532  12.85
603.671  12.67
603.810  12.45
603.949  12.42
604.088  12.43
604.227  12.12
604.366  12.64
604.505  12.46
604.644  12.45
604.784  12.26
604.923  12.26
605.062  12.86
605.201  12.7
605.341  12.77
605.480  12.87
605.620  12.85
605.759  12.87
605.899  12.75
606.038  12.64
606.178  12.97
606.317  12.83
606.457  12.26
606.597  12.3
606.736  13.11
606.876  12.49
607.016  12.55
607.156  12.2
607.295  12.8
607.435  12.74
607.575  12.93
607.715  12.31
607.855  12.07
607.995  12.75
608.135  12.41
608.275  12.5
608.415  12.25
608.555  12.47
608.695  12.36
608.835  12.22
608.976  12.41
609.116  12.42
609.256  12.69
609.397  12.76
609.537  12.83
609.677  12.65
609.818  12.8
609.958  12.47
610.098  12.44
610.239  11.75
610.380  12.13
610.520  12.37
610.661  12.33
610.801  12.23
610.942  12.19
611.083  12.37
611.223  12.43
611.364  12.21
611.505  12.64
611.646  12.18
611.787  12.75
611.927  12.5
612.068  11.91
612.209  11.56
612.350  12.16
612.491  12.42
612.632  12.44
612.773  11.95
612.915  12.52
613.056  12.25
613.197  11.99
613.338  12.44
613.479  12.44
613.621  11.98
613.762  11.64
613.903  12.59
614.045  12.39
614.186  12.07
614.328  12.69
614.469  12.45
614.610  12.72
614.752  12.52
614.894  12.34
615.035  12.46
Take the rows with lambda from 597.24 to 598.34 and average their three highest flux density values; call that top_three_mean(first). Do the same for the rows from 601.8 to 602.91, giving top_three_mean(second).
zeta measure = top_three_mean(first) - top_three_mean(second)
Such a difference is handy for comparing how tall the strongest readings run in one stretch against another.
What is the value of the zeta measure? 0.09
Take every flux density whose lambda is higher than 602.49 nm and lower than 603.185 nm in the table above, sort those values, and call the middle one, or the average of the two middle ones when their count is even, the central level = 12.78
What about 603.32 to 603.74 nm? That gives 12.85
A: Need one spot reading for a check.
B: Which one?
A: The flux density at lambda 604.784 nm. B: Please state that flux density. 12.26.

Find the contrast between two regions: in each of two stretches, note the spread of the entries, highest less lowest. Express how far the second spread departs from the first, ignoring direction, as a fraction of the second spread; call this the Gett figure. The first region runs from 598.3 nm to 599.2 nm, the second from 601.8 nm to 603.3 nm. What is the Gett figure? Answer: 0.6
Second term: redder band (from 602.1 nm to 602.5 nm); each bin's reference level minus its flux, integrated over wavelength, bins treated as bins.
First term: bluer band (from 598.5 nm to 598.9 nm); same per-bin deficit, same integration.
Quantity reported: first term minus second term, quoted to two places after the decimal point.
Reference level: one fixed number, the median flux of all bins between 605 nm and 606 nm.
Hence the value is -0.06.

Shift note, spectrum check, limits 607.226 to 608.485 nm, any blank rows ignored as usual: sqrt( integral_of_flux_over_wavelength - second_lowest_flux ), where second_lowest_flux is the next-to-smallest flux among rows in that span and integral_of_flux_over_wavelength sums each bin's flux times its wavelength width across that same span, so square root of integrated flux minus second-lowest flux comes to 1.88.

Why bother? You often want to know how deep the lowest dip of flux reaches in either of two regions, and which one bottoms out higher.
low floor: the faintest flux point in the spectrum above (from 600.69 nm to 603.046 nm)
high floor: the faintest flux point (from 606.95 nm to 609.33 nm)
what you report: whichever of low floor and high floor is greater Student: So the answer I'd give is 12.2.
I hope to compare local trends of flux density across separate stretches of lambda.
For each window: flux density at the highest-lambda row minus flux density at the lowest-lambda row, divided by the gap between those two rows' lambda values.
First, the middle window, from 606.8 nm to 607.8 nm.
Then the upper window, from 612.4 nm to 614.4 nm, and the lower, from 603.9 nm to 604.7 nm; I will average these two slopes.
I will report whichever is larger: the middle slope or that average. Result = 0.10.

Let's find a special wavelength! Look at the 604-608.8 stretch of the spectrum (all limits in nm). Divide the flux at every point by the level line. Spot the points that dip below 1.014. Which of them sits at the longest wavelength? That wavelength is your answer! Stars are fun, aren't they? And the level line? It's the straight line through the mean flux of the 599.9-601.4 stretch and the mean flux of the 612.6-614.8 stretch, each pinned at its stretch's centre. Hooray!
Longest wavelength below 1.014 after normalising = 608.695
